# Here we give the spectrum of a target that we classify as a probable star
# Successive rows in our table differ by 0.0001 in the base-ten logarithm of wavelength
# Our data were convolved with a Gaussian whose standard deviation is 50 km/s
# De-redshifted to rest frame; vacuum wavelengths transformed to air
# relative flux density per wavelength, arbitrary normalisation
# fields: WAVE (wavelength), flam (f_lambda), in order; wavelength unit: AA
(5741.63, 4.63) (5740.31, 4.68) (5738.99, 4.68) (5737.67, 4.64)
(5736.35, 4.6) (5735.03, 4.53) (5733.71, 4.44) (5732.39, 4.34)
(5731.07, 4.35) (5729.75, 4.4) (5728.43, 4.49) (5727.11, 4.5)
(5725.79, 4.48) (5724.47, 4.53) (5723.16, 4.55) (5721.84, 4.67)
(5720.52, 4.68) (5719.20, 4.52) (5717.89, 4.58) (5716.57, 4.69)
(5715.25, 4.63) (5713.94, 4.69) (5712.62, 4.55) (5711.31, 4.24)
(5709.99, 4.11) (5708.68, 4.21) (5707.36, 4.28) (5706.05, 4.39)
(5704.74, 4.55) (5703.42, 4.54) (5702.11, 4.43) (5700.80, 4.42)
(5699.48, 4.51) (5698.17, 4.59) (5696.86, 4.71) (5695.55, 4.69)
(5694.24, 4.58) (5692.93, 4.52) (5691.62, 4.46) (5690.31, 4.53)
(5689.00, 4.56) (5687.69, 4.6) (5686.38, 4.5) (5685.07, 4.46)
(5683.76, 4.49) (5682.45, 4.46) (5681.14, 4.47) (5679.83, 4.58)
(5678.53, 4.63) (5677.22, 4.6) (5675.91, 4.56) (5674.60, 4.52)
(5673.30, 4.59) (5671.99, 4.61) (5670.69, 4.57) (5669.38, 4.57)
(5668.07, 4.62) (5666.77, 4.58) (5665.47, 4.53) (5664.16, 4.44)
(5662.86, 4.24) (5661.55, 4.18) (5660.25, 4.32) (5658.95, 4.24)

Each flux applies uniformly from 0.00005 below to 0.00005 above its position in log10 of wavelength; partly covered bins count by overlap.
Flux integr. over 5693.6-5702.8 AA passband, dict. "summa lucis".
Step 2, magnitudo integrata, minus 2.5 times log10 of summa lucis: -4.06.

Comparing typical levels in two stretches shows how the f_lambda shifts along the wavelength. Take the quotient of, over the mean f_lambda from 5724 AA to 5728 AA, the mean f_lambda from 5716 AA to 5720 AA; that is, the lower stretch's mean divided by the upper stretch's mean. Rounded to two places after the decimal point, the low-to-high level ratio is 1.02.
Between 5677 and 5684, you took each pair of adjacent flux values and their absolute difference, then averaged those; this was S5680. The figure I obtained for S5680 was 0.046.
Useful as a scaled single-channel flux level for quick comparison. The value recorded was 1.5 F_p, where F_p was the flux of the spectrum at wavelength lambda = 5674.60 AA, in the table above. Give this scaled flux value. 6.78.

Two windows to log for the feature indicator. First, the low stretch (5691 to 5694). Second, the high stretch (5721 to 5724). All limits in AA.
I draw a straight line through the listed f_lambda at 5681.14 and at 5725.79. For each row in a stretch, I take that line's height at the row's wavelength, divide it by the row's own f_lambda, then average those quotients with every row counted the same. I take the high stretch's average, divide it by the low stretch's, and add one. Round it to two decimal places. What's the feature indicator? 1.98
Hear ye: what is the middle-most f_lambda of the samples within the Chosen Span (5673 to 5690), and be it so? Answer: 4.56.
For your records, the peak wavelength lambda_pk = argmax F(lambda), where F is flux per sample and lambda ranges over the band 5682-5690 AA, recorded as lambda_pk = 5687.69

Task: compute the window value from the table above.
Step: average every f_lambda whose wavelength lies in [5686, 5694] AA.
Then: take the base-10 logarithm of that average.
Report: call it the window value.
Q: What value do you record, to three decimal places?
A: 0.656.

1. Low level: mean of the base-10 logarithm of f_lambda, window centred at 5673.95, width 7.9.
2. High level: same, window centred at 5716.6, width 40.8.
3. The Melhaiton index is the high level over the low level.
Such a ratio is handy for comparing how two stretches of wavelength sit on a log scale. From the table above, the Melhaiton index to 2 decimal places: 0.99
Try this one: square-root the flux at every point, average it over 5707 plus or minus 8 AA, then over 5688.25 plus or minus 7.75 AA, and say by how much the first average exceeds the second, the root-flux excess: -0.03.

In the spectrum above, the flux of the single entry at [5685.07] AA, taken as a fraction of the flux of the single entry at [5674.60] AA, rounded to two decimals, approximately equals 0.99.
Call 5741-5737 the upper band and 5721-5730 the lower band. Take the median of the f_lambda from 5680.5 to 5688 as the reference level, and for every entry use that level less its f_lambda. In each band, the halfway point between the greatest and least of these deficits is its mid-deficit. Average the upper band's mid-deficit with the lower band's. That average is -0.12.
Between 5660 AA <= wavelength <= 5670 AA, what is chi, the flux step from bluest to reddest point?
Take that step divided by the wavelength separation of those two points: 0.027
